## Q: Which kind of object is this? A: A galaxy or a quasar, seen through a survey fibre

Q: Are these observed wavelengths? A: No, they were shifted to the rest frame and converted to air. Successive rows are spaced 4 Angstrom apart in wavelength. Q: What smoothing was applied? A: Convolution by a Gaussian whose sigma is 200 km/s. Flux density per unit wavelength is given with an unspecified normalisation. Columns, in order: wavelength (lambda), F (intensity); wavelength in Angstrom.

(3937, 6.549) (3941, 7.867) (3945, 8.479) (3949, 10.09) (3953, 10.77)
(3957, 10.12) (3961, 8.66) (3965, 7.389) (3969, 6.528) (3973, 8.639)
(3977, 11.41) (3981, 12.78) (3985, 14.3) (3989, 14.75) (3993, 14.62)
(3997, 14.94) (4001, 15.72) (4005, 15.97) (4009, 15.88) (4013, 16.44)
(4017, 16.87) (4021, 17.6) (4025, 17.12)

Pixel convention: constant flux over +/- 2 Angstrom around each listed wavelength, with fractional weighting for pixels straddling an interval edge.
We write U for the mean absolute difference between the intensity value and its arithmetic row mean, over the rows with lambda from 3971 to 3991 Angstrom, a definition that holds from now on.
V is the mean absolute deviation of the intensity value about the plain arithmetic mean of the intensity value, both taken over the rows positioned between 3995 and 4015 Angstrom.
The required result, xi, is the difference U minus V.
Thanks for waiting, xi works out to 1.5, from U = 1.9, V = 0.37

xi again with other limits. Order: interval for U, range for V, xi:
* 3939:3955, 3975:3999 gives 0.0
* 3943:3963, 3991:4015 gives 0.3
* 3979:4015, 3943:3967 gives -0.2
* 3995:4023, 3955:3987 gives -1.5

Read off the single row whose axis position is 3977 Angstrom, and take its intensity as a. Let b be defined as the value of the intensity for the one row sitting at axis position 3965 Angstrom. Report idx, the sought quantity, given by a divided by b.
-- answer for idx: 1.54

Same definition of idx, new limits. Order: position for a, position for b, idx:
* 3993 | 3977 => 1.28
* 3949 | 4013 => 0.61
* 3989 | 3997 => 0.99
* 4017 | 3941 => 2.14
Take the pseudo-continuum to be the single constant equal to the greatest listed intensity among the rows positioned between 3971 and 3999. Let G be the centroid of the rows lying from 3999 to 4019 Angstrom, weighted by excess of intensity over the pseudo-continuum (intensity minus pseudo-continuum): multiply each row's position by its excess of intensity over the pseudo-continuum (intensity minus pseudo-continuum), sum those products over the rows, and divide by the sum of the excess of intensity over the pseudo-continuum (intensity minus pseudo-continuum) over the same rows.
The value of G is 4010.8 Angstrom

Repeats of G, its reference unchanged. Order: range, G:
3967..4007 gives 3971.0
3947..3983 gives 3964.4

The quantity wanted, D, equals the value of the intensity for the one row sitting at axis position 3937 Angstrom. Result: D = 6.549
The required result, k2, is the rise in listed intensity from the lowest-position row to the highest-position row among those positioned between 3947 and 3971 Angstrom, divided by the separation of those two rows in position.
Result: -0.18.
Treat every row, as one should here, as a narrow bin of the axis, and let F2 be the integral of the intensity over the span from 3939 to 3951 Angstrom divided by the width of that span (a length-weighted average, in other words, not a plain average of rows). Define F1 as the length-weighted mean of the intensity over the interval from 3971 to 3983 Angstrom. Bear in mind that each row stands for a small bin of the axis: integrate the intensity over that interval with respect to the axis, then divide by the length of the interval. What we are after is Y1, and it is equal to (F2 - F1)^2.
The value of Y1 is 5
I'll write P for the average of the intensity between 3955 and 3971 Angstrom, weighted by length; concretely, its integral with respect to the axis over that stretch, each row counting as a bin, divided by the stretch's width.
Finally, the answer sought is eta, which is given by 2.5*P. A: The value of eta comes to 20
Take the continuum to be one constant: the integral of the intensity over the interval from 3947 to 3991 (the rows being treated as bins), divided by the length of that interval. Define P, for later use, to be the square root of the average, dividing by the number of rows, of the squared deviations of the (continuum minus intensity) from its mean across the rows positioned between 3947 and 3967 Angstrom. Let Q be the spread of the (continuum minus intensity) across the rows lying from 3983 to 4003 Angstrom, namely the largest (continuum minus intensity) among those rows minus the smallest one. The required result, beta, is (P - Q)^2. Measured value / 0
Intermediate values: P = 1.2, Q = 1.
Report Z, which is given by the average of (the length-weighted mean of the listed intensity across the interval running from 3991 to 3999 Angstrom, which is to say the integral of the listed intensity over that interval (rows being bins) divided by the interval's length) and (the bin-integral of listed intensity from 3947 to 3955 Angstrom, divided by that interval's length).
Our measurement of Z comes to 12.6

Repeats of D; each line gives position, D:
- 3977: 11.41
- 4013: 16.44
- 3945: 8.479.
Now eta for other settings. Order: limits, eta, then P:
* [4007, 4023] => 42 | 16.7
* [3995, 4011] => 39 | 15.6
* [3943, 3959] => 25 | 9.9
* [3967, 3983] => 25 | 9.8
